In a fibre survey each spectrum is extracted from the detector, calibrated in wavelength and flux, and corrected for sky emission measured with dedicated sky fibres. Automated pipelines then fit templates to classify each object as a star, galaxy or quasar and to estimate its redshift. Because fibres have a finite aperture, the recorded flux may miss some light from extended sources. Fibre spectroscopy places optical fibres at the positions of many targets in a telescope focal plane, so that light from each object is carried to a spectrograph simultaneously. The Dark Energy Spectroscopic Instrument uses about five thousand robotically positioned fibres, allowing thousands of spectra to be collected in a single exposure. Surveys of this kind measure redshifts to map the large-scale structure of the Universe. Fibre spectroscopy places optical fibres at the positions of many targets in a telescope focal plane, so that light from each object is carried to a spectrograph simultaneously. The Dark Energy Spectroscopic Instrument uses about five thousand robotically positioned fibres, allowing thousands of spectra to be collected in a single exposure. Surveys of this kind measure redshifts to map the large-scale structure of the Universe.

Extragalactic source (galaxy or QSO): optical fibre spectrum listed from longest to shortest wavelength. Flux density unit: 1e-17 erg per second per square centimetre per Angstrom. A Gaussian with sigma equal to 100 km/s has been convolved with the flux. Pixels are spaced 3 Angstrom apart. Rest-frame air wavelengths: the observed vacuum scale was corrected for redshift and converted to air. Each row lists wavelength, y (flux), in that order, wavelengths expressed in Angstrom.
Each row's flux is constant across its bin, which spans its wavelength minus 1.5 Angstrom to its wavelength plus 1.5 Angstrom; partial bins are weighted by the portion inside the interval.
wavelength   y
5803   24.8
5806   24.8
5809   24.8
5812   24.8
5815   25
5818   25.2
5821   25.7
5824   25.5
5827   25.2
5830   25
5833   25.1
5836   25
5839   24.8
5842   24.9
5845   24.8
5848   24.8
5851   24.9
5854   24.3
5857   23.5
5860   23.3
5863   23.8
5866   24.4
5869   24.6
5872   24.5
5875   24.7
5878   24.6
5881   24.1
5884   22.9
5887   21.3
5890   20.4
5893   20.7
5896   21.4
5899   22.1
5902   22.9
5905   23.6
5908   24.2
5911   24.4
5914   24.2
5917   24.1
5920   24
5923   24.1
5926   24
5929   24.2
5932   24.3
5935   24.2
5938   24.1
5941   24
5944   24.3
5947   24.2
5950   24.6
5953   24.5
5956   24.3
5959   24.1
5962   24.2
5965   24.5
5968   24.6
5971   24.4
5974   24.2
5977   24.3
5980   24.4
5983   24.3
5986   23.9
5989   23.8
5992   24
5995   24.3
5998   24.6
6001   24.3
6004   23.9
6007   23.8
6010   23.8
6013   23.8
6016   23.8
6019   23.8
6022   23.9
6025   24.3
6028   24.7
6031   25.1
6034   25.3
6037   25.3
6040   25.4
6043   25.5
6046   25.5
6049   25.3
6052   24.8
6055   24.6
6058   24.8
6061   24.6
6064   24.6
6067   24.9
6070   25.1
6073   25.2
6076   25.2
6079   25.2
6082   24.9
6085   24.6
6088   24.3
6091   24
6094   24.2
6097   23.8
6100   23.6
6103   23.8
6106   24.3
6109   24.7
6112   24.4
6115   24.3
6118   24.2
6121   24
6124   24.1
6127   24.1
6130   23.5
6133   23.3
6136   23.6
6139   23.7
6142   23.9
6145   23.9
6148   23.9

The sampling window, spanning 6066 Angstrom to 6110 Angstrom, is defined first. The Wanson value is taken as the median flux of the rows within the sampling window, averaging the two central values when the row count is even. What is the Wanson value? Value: 24.6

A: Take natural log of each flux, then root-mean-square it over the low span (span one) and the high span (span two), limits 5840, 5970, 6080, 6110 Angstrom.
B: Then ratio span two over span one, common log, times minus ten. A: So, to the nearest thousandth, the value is -0.022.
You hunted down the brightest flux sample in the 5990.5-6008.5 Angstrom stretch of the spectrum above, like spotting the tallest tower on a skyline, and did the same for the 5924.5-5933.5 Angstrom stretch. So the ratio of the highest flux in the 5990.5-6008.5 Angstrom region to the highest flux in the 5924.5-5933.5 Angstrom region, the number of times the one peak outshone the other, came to 1.01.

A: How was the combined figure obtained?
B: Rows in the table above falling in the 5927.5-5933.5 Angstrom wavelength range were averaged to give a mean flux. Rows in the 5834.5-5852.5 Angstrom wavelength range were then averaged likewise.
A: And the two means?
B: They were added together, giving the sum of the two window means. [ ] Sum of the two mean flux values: 49.1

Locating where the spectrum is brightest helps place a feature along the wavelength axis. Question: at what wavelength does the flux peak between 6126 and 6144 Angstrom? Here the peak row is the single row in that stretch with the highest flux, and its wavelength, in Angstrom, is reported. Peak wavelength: 6127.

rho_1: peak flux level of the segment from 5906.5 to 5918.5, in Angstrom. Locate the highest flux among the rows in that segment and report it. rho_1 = 24.4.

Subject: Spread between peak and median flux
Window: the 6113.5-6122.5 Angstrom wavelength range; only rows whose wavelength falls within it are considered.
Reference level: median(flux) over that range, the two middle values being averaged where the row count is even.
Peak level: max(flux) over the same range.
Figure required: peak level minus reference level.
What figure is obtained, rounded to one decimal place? 0.1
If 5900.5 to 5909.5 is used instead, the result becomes 0.6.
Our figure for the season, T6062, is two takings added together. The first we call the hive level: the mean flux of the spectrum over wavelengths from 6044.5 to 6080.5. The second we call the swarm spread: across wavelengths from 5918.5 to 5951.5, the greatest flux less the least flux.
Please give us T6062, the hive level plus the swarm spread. 25.6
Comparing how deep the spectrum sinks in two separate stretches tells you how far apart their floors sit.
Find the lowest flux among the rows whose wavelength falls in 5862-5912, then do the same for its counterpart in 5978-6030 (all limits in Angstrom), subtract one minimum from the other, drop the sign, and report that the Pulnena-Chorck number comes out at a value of 3.4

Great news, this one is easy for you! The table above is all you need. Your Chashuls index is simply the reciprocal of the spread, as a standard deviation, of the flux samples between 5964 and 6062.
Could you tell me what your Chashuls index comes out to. 1.8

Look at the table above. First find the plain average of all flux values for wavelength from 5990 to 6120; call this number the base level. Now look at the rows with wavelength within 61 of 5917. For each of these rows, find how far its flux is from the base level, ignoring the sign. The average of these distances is 0.77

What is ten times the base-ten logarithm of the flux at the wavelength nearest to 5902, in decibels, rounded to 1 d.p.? 13.6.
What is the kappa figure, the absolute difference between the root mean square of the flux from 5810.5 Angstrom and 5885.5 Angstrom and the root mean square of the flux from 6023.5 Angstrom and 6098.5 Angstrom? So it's 0.23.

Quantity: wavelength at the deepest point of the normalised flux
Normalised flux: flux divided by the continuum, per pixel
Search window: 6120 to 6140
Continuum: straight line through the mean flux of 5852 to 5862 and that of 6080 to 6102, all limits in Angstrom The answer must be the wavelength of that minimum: 6133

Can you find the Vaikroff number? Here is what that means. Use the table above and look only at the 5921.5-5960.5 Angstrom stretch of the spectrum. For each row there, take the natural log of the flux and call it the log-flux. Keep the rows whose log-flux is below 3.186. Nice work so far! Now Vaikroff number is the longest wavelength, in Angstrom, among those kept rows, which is 5959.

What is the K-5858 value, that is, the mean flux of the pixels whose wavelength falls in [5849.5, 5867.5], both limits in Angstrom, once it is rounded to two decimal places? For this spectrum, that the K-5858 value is 24.03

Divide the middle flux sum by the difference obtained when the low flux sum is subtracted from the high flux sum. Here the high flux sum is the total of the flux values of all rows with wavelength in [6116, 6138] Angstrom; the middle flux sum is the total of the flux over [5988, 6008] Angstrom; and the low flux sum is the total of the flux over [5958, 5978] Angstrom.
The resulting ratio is -48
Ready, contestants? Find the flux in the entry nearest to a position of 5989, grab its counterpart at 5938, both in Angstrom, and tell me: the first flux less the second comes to -0.30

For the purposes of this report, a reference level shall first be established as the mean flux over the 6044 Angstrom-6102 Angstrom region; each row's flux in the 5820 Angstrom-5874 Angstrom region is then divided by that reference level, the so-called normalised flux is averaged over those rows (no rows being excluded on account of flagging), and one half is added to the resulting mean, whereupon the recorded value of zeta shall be 1.50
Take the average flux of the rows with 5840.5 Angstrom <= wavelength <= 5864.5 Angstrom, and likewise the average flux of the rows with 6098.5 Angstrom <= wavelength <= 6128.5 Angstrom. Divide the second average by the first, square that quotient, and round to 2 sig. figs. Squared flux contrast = 0.99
